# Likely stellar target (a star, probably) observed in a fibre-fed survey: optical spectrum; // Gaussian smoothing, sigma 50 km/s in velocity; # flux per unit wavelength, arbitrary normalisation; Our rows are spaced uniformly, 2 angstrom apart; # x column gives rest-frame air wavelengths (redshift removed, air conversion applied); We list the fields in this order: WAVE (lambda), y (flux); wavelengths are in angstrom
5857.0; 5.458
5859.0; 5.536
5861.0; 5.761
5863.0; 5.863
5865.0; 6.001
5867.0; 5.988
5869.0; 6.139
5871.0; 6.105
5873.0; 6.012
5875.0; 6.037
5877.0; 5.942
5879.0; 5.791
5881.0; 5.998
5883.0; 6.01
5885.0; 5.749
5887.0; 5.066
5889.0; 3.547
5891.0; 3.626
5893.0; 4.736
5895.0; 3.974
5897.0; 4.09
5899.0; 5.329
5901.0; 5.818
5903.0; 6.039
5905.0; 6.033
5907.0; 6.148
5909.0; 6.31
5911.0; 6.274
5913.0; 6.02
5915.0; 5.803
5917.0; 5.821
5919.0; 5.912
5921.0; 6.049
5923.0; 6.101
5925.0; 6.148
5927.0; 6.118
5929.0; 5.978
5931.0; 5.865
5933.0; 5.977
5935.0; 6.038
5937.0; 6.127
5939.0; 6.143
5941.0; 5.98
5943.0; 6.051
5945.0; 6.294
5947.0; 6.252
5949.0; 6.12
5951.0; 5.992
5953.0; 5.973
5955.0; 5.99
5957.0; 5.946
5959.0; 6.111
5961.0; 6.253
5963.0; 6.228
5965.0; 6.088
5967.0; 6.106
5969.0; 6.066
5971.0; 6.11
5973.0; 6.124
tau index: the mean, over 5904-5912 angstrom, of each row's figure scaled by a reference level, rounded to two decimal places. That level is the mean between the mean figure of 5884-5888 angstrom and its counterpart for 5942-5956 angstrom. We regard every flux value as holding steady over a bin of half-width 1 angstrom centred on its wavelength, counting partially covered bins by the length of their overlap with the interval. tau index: 1.08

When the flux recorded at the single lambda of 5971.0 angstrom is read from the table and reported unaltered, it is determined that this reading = 6.11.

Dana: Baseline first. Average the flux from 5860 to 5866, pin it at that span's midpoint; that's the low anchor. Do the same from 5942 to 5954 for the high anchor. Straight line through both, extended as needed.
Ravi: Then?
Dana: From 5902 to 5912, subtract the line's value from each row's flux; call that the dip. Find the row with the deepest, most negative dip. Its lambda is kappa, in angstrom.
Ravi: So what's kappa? 5905.0 angstrom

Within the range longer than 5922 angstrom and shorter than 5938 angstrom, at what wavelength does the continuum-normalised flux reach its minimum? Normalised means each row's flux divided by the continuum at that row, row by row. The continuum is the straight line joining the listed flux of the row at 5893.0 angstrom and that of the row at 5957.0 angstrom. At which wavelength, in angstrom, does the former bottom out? 5931.0 angstrom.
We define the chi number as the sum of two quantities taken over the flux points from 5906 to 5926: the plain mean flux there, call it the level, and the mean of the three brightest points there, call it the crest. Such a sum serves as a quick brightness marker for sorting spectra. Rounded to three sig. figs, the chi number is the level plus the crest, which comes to 12.3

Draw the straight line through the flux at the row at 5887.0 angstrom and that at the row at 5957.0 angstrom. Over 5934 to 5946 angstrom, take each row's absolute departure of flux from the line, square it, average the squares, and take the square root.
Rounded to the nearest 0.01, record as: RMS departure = 0.38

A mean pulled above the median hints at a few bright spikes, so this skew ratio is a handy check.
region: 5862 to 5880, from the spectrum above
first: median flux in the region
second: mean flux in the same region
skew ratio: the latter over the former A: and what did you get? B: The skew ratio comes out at 1.00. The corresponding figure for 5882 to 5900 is 0.99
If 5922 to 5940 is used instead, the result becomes 0.99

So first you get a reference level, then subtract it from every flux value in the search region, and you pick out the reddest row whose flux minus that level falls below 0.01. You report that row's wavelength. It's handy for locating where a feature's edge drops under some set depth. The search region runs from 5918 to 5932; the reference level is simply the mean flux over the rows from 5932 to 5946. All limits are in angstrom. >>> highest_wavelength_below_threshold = 5931.0 angstrom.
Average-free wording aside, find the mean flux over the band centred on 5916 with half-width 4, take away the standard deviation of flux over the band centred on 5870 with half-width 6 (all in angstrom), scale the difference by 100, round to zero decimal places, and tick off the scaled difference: 583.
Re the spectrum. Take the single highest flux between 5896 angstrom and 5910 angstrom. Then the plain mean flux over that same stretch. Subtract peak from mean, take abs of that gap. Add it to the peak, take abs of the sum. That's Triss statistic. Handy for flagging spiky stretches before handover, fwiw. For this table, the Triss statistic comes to 6.94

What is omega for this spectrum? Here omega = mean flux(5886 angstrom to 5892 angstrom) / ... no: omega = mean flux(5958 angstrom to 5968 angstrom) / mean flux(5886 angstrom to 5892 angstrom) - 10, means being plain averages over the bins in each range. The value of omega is -8.49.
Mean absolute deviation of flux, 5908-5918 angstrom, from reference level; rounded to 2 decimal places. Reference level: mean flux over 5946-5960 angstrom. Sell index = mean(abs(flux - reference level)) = 0.20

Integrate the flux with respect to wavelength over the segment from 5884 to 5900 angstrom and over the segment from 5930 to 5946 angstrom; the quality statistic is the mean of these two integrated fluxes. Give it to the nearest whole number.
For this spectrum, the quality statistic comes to 85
